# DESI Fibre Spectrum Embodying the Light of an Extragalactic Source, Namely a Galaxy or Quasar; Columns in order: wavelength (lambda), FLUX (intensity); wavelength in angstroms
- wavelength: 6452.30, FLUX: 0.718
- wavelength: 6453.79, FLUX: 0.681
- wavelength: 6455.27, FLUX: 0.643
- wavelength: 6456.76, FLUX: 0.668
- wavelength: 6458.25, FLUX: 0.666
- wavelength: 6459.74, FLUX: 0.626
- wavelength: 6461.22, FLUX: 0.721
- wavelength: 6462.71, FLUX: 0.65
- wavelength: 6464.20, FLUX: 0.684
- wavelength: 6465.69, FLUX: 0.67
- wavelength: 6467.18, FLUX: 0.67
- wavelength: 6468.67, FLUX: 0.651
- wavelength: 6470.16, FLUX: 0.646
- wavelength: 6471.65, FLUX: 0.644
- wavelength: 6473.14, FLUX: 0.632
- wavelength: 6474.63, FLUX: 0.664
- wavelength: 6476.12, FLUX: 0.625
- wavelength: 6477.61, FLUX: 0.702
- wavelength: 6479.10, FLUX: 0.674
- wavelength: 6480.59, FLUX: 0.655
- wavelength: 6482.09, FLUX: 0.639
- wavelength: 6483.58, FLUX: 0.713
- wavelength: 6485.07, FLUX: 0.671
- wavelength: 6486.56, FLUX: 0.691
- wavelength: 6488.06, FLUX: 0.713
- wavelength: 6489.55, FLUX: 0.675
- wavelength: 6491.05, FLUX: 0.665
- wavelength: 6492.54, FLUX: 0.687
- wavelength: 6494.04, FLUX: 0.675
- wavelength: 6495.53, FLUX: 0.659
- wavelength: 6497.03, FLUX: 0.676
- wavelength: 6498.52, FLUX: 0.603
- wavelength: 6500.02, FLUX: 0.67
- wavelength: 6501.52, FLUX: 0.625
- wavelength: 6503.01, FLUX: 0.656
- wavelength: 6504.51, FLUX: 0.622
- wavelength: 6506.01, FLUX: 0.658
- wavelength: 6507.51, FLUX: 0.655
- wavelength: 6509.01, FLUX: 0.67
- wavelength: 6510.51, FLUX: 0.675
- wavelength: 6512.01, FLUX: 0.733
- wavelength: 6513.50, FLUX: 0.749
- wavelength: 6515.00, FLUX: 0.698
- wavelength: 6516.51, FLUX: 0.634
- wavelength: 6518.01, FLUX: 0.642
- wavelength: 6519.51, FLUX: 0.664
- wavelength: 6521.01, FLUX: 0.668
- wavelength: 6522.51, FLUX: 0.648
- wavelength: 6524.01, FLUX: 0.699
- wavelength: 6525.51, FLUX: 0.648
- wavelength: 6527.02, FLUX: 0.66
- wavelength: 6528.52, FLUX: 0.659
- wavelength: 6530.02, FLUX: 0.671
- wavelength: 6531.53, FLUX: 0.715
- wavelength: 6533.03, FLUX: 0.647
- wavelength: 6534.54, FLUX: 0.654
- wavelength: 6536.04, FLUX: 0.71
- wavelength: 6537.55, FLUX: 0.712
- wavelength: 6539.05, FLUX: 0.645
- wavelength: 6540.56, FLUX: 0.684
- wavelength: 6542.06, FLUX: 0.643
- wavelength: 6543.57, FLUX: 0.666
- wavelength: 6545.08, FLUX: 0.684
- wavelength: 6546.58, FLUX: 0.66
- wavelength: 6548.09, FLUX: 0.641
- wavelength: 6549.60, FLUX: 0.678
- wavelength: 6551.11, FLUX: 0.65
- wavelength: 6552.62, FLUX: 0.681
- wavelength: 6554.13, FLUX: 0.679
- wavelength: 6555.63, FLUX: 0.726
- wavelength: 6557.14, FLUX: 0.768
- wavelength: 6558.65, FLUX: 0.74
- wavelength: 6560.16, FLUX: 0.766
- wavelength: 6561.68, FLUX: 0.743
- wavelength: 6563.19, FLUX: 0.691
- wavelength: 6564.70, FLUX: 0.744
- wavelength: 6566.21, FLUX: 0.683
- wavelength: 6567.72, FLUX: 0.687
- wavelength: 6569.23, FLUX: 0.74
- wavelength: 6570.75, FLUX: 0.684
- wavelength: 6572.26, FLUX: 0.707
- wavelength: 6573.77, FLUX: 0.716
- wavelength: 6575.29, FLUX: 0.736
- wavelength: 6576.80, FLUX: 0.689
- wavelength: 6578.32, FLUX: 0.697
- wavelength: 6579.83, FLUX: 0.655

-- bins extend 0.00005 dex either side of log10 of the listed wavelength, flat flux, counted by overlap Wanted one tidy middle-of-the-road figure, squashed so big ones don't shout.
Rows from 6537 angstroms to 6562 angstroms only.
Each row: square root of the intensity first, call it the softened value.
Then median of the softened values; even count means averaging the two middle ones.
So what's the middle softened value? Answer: 0.825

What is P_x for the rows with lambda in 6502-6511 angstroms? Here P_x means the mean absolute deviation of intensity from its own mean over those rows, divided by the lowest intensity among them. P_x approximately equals 0.019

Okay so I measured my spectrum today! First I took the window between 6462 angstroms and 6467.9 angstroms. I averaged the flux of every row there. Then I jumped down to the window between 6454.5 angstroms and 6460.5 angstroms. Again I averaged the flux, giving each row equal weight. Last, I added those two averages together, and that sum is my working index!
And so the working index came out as 1.32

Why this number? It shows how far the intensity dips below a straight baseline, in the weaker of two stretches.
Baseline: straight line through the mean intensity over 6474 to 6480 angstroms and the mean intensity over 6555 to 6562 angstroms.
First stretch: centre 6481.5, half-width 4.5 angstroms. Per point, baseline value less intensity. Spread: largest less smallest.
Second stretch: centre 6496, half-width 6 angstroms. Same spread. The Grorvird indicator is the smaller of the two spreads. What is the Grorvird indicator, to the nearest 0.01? 0.07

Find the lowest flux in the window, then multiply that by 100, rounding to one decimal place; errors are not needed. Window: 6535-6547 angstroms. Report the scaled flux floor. 64.3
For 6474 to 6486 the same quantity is 62.5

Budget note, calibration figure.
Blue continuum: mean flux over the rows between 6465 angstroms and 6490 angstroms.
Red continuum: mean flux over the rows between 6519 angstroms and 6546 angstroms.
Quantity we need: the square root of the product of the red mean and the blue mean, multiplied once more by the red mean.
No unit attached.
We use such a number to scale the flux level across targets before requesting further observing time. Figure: 0.449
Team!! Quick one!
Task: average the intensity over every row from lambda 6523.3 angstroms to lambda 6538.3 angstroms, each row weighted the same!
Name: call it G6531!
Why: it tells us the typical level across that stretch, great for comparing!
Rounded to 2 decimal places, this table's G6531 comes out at 0.68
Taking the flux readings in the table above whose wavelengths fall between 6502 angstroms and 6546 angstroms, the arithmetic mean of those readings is 0.671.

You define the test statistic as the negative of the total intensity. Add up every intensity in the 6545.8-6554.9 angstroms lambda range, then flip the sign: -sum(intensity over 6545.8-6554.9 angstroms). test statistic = -3.99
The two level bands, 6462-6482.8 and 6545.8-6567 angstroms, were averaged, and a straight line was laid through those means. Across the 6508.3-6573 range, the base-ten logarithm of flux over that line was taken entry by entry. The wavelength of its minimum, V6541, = 6548.09 angstroms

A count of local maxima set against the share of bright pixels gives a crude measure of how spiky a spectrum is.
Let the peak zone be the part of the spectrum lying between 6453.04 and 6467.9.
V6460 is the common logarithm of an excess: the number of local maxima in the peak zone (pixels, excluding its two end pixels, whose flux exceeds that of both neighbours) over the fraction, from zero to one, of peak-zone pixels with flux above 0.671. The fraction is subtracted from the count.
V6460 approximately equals 0.43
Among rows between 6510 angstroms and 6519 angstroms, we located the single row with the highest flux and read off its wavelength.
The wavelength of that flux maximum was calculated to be 6513.50 angstroms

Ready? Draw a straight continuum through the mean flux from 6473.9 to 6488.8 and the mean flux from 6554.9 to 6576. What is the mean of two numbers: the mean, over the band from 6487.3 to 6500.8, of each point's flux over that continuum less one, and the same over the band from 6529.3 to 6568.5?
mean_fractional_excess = -0.025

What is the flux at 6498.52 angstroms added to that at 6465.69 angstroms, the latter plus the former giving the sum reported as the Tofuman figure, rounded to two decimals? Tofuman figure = 1.27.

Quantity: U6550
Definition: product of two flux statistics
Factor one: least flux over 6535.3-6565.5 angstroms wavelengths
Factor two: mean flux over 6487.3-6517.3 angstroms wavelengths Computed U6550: 0.429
